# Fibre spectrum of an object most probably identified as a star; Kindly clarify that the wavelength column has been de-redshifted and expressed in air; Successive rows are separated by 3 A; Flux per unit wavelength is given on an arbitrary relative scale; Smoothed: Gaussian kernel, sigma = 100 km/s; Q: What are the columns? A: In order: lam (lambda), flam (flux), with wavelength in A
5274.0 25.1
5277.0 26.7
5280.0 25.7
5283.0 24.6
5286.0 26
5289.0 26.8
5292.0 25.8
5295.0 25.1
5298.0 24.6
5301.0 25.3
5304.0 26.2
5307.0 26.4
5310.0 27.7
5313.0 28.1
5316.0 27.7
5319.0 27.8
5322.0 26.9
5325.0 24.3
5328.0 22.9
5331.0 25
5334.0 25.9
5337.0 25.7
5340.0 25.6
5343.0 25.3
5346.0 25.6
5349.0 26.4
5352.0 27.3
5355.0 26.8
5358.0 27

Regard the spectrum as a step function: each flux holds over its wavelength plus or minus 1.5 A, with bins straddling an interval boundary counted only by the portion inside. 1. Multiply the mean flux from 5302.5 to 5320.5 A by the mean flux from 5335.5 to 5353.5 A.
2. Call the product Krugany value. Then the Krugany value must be 710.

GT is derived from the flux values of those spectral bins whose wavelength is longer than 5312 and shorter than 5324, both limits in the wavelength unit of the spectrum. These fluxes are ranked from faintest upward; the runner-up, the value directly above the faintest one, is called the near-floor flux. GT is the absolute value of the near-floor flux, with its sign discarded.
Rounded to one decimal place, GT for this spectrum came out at 27.7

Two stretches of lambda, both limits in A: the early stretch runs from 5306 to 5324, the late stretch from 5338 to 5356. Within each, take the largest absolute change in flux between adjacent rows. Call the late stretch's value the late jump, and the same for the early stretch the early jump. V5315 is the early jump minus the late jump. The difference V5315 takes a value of 0.4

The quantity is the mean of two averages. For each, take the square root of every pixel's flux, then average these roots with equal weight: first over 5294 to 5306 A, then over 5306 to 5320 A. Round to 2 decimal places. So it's 5.14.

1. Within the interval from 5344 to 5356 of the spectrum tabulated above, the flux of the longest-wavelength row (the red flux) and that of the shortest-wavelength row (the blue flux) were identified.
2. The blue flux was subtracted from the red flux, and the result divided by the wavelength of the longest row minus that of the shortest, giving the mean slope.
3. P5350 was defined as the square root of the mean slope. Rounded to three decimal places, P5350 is 0.365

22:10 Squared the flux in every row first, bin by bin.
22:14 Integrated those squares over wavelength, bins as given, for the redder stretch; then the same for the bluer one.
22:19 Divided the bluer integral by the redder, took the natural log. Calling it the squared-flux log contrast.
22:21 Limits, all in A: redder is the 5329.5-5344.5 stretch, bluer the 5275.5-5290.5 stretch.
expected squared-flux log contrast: 0.037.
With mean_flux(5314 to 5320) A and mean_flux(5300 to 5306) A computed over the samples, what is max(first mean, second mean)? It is 27.8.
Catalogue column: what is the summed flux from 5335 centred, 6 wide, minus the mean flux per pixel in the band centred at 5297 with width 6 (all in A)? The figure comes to 26.7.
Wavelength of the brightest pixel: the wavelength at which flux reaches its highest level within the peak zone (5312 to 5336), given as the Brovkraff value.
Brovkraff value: 5313.0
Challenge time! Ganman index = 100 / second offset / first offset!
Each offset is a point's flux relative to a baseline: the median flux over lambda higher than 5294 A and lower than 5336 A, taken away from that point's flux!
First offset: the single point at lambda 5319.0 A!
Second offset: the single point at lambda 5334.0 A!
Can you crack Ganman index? -381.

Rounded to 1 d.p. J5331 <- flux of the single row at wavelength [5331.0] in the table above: 25.0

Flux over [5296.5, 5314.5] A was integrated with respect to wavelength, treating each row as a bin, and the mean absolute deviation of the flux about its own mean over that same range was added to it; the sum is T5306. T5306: 476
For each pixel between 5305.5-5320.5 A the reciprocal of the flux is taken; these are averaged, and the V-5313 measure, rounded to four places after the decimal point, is 0.0363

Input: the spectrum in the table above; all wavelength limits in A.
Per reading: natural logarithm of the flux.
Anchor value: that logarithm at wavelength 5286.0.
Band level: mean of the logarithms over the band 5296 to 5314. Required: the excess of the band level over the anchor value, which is 0.01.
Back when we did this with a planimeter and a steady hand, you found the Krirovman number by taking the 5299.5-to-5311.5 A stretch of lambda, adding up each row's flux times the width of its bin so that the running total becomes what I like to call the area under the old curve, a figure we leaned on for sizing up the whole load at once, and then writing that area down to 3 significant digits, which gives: 317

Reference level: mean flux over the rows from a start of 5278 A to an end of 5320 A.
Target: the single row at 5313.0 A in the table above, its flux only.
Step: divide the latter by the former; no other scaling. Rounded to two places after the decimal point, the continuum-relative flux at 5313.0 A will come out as 1.07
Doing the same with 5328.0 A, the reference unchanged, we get 0.87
